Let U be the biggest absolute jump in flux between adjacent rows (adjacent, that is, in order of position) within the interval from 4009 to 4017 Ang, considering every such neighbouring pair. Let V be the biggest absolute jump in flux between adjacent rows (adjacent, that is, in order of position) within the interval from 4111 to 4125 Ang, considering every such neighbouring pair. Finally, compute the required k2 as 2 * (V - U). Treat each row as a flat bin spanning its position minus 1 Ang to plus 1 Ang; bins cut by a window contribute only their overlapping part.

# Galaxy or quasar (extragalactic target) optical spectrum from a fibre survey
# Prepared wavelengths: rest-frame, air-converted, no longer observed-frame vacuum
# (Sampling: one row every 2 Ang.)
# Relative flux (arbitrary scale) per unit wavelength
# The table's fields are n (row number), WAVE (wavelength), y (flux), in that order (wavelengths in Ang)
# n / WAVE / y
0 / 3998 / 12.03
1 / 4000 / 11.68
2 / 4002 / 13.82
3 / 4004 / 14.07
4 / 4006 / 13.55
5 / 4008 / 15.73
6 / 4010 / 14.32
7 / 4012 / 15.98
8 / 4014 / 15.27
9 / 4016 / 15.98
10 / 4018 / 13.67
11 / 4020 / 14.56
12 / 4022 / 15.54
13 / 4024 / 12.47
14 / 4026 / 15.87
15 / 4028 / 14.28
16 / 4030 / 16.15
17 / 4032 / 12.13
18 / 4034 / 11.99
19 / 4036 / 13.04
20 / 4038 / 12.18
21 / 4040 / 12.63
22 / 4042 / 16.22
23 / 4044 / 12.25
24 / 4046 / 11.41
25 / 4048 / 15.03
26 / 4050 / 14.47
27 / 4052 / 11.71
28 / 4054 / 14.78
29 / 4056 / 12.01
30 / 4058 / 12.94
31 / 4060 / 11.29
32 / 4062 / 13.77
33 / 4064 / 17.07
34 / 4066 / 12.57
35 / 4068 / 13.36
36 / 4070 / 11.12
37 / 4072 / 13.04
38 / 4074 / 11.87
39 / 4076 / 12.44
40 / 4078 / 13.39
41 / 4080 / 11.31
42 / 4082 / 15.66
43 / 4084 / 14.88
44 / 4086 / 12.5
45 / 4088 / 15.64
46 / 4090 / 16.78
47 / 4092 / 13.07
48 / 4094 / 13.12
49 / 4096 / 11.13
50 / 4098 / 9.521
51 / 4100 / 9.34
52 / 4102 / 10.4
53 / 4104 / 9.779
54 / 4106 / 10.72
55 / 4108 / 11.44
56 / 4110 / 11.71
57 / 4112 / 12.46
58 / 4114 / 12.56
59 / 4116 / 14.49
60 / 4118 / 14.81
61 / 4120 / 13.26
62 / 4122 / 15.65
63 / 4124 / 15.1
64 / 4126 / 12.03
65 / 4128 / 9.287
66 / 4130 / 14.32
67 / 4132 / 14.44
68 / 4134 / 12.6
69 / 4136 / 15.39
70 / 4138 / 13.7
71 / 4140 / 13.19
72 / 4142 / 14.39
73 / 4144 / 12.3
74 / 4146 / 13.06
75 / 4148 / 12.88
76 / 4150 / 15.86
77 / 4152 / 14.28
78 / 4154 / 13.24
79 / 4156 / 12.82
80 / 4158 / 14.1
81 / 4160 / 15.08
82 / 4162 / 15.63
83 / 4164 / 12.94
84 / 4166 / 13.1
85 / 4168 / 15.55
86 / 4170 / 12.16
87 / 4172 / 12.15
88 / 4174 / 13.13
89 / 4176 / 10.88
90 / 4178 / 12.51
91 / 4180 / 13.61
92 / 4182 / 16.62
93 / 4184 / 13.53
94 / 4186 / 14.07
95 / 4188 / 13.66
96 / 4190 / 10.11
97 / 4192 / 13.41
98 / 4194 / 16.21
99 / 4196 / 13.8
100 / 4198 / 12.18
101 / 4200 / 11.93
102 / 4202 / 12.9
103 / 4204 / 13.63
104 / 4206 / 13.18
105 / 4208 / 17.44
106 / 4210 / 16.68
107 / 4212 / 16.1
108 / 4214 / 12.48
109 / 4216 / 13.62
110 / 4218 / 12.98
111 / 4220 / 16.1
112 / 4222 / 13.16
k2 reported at 1.5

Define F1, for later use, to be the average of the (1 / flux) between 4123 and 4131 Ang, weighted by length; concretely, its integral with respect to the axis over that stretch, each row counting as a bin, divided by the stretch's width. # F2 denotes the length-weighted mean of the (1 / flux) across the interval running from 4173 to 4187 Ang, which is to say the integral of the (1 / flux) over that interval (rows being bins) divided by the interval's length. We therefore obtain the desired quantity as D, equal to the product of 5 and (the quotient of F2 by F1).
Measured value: 4.60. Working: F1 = 0.082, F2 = 0.075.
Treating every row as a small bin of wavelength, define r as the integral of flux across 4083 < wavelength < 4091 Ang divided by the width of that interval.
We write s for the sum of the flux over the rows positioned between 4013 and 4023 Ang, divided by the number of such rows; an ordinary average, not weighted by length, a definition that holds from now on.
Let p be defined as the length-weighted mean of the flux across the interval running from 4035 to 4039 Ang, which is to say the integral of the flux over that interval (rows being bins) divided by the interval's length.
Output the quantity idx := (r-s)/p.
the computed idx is 0.00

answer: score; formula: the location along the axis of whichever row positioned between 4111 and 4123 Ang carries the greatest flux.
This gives 4122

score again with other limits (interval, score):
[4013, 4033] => 4030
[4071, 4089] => 4082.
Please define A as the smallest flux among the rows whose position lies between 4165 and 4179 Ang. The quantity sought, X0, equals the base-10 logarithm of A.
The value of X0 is 1.04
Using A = 10.88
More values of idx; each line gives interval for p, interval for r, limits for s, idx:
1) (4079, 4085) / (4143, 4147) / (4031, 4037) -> 0.02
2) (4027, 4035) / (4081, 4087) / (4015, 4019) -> -0.04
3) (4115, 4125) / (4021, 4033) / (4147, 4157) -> 0.04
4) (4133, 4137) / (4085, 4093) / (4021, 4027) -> -0.01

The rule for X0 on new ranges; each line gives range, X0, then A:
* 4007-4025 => 1.10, 12.47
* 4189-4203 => 1.00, 10.11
